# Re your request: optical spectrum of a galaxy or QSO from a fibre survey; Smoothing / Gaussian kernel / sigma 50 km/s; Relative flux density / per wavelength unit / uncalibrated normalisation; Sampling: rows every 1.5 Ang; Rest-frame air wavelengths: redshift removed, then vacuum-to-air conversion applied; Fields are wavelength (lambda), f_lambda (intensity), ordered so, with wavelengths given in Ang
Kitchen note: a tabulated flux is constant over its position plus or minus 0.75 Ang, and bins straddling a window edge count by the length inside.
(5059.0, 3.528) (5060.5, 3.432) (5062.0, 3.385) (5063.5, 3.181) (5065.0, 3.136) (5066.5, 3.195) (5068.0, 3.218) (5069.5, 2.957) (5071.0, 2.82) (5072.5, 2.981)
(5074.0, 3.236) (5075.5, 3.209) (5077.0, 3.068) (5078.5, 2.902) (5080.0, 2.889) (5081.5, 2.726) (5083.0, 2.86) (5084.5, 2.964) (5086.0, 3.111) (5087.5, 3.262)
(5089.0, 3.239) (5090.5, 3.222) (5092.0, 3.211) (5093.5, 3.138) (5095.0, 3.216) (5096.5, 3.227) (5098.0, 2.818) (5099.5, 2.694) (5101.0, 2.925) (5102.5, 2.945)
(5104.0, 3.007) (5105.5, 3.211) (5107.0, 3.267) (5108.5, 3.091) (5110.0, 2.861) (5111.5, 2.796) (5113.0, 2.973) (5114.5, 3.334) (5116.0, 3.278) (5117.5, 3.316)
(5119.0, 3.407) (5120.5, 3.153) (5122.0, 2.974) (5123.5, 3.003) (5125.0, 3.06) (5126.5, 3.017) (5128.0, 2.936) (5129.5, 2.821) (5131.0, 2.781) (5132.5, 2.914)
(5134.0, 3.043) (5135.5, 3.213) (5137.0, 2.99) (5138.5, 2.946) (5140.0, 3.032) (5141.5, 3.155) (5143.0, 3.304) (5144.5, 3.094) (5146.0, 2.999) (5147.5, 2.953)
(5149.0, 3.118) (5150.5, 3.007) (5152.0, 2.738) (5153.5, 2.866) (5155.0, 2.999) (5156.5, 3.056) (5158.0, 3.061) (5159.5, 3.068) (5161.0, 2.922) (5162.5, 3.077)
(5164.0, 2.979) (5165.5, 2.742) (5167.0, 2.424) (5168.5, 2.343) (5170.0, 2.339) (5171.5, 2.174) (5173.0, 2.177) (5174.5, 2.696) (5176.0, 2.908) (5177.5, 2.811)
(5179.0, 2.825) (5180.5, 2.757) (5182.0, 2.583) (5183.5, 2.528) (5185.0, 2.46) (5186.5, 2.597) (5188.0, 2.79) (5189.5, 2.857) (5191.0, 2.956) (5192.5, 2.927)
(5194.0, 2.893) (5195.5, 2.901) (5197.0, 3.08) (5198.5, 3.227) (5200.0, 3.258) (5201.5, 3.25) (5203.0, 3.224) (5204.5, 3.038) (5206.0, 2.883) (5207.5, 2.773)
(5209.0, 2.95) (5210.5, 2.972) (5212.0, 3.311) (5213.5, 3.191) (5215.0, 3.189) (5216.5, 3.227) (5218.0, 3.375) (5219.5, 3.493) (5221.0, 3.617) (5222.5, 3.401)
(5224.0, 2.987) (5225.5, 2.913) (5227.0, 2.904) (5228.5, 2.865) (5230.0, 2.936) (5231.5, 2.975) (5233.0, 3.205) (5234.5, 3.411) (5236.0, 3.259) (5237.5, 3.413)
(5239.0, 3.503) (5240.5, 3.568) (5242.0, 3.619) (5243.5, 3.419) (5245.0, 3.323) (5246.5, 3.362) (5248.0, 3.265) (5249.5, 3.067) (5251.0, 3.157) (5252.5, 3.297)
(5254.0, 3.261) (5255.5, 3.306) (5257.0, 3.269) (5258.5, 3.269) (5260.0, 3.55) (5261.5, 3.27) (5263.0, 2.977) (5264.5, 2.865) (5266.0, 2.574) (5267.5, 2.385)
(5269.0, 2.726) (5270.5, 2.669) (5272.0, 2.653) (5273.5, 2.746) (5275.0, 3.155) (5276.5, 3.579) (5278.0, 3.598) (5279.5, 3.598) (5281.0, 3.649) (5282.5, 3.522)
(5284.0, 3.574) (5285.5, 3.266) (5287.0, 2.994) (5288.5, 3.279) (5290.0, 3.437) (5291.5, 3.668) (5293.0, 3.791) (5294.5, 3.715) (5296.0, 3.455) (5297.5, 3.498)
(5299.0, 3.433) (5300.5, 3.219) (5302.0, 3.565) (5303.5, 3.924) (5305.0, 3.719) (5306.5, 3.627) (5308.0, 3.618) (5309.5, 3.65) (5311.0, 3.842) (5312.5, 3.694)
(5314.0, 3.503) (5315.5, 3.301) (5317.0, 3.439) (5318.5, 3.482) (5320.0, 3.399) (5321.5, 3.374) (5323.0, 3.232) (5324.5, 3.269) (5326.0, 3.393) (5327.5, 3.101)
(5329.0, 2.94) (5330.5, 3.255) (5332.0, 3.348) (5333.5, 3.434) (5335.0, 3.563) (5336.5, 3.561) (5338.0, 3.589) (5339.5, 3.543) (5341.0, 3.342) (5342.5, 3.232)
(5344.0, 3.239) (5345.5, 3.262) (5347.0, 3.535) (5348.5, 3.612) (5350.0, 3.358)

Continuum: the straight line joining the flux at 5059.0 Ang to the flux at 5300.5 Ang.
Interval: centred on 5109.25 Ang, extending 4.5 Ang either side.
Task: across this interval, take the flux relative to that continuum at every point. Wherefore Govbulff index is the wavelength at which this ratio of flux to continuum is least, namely 5111.5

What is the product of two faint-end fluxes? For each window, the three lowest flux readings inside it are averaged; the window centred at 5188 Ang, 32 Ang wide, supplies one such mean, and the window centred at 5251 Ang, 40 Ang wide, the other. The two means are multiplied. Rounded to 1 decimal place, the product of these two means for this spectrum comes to 6.1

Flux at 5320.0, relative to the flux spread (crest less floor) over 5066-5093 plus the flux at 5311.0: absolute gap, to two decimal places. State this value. 0.98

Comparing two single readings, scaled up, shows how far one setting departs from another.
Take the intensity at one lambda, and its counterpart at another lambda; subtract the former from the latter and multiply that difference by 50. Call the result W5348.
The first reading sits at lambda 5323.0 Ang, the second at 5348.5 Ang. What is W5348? 19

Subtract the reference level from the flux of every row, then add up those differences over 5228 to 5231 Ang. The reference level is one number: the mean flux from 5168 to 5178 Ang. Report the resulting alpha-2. 0.82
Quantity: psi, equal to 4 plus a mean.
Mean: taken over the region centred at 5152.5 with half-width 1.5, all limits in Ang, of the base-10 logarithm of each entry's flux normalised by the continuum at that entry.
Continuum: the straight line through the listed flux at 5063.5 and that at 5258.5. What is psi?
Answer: 3.94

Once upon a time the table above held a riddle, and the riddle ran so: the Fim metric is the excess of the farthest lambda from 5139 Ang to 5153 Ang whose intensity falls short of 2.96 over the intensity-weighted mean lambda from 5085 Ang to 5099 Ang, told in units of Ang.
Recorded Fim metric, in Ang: 60.1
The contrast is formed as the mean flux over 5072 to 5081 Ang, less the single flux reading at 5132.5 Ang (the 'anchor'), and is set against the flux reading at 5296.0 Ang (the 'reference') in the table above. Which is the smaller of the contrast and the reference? 0.13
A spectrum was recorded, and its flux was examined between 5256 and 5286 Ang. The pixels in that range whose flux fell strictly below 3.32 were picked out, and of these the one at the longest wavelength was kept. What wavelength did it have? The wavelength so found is 5285.5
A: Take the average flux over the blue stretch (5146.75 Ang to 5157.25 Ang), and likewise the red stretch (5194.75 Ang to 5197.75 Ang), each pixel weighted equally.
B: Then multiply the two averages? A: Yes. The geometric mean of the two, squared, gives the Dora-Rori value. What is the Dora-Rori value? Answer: 8.9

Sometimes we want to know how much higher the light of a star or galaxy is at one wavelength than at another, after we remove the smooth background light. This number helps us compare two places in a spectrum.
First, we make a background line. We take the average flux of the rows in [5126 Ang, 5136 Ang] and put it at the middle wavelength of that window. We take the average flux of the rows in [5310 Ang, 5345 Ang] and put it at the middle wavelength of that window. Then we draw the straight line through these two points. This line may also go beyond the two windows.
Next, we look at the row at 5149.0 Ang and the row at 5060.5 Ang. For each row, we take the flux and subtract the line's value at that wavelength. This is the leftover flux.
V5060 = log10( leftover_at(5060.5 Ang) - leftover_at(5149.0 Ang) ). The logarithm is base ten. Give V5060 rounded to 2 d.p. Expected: -0.29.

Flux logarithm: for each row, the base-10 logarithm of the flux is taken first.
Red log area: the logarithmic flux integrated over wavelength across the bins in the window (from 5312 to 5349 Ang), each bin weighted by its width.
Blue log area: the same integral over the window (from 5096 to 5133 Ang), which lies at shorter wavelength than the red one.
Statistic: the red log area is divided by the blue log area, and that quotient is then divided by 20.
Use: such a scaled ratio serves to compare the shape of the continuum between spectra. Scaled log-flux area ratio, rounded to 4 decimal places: 0.0550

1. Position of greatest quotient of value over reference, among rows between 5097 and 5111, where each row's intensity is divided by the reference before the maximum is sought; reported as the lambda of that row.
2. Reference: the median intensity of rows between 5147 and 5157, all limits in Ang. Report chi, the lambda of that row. 5107.0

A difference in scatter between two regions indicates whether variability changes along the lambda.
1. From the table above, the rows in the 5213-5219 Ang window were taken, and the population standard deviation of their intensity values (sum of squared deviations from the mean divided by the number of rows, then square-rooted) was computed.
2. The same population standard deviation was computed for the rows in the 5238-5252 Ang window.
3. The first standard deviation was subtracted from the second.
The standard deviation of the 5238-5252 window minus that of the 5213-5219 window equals 0.097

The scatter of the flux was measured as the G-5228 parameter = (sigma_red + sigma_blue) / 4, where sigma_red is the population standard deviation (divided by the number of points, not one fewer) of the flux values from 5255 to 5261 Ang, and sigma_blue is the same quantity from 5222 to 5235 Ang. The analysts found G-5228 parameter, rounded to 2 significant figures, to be 0.080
